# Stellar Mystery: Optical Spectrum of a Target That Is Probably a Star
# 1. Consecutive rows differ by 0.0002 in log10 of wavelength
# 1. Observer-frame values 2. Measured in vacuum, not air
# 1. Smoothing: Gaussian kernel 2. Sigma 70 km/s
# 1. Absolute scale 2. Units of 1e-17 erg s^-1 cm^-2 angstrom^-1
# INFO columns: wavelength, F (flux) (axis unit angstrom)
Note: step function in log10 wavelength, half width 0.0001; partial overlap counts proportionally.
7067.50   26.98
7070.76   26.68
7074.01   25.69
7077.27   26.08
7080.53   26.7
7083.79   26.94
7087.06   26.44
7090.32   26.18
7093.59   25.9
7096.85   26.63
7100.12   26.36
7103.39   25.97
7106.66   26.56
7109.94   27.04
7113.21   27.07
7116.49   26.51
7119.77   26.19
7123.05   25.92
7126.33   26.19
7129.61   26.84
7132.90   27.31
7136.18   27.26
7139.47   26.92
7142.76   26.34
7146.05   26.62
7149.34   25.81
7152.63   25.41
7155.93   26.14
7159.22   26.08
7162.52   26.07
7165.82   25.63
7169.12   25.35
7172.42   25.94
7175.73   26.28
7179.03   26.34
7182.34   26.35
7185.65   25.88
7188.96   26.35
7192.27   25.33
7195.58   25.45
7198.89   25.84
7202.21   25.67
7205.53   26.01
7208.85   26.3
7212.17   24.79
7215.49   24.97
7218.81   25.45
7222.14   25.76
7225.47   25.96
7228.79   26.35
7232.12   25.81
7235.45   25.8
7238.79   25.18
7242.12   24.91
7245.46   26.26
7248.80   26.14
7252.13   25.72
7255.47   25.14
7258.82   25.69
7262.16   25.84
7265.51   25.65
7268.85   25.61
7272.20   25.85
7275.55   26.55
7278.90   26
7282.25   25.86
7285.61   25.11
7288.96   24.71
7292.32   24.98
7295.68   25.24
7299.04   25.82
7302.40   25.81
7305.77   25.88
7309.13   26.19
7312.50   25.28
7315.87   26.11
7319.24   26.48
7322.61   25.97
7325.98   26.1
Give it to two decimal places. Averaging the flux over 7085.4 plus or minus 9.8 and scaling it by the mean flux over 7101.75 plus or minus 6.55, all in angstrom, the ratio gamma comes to 1.00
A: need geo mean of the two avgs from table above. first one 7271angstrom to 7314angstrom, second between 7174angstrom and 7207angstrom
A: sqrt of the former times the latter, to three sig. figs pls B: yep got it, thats 25.8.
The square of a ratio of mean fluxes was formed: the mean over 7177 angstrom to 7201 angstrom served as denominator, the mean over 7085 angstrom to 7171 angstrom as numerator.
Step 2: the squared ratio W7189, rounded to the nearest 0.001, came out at 1.031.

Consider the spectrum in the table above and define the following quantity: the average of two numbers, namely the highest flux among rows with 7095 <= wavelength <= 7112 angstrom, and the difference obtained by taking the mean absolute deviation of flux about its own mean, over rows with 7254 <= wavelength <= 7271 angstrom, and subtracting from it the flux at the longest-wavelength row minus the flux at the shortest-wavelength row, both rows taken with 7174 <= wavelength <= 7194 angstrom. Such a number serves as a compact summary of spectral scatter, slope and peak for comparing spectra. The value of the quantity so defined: 14.1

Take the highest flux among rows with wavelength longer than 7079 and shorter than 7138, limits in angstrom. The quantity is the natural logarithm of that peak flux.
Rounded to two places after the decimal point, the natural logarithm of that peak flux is 3.31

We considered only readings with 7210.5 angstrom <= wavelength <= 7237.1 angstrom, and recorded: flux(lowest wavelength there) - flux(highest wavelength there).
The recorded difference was -1.0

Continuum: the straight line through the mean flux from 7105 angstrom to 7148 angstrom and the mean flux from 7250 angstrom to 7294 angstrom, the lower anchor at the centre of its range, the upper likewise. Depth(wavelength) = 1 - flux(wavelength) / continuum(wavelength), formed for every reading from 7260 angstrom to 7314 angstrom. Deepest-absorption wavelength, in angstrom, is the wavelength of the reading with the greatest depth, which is 7288.96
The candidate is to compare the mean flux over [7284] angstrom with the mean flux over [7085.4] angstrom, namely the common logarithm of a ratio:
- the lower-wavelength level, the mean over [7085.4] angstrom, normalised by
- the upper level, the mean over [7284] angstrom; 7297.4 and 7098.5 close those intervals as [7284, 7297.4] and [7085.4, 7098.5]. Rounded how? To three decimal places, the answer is 0.022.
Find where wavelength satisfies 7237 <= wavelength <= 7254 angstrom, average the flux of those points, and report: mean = 25.6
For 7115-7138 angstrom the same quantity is 26.6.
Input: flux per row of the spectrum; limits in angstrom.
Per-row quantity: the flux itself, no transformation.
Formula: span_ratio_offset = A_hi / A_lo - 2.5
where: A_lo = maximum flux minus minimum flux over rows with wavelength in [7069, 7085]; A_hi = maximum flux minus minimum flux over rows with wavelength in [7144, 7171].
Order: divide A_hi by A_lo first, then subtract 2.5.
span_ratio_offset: -1.5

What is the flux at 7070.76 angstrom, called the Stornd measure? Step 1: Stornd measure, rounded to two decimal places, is 26.68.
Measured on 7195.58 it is 25.45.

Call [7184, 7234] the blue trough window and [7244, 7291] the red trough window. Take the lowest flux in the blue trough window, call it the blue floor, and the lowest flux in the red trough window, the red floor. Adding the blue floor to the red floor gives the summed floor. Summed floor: 49.5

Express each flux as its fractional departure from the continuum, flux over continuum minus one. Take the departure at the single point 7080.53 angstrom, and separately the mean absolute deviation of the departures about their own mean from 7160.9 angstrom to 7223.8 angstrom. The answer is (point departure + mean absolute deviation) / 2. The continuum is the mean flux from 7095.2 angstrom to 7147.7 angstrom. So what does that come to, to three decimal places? 0.009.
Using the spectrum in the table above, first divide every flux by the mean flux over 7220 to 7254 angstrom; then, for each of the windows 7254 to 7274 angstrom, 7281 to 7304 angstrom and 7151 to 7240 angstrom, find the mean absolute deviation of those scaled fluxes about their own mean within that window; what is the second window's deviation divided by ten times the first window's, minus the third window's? 0.223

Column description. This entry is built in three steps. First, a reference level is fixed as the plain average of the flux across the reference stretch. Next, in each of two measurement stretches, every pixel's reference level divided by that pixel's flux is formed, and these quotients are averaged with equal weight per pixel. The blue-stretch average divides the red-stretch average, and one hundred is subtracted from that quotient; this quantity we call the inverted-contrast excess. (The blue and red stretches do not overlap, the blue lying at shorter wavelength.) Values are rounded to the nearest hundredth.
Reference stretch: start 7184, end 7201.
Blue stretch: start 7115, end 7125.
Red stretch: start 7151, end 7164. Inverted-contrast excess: -98.99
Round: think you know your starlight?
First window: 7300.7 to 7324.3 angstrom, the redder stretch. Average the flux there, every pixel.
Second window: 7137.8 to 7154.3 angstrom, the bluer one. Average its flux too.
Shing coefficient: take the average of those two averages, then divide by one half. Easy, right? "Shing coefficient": 52.2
